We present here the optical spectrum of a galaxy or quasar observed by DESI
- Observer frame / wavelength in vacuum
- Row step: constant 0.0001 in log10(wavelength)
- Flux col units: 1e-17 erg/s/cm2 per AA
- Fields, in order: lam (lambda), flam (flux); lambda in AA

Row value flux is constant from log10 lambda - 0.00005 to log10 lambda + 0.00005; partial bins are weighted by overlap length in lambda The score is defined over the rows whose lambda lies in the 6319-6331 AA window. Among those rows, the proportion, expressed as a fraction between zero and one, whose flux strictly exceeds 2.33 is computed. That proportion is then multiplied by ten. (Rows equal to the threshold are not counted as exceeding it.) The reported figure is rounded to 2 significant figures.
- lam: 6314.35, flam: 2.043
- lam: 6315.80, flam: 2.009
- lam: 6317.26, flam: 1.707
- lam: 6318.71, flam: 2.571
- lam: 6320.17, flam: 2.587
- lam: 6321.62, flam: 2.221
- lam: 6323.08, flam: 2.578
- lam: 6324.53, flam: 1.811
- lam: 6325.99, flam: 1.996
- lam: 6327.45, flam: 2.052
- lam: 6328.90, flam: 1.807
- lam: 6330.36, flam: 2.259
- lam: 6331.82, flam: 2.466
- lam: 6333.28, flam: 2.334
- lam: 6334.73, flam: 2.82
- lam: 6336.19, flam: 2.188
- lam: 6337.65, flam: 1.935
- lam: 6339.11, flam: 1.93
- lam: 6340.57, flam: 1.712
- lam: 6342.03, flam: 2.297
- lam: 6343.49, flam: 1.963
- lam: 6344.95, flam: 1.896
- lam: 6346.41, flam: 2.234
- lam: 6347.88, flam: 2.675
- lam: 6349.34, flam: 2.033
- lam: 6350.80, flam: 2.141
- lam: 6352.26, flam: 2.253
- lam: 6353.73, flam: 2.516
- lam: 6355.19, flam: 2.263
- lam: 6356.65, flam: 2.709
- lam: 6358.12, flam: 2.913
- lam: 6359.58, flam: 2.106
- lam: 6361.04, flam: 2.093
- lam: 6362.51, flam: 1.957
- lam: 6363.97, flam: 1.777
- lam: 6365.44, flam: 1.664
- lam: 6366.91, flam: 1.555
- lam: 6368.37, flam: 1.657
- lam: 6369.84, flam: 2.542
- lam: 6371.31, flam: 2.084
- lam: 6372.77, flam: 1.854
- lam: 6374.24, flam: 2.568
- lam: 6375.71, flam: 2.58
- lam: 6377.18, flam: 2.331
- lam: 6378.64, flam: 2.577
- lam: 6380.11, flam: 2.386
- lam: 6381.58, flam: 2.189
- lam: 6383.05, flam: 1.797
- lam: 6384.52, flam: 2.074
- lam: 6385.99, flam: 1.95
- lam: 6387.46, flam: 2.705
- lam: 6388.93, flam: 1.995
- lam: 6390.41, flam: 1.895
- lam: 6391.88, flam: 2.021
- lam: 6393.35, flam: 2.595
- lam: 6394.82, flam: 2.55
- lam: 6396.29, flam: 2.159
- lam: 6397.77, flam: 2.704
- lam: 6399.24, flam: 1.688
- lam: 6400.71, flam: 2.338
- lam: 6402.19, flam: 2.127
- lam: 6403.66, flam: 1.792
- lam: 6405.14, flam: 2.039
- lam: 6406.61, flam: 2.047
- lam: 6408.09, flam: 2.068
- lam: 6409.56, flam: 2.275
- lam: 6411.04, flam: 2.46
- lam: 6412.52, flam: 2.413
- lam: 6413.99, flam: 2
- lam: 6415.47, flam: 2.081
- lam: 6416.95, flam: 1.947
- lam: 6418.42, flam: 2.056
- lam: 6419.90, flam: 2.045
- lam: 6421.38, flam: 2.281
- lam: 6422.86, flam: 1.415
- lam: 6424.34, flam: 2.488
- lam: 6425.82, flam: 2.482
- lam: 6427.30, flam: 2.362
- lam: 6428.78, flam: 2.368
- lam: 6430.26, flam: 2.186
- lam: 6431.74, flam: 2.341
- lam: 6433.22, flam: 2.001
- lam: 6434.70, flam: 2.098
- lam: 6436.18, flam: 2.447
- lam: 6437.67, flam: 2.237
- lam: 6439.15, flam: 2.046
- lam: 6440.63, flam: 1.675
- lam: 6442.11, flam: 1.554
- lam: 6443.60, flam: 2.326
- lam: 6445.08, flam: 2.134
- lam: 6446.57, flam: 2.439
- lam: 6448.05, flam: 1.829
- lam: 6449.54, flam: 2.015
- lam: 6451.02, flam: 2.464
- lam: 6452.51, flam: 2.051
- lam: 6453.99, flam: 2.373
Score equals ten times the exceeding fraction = 2.5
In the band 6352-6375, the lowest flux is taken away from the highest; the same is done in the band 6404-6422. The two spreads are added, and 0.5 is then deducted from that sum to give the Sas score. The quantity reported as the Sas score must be 1.37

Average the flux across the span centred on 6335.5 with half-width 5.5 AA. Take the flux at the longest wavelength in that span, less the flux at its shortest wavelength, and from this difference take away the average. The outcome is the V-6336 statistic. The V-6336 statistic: -2.8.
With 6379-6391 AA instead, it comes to -2.6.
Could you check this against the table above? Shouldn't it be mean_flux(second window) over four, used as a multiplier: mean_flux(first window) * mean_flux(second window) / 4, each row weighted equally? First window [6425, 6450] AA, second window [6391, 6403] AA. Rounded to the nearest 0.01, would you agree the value 1.22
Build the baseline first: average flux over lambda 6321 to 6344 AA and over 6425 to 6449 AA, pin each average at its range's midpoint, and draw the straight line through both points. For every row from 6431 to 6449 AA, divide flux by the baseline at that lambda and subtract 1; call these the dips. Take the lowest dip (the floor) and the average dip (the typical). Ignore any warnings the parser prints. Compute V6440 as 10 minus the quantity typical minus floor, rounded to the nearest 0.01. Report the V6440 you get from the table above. 9.75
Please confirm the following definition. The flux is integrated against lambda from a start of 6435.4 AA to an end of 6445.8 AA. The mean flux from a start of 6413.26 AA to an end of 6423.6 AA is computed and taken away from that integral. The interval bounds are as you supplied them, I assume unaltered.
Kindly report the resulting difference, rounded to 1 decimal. 19.4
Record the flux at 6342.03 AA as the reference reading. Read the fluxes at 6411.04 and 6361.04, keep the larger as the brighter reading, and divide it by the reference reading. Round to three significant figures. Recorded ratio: 1.07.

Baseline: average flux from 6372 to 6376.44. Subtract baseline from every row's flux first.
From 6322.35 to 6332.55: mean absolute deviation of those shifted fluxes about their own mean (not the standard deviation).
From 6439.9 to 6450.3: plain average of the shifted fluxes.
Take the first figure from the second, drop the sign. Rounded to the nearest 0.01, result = 0.59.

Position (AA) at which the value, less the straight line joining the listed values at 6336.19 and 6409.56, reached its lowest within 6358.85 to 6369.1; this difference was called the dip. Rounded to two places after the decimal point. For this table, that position 6366.91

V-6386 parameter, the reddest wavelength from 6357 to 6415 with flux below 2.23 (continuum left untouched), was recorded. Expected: 6413.99 AA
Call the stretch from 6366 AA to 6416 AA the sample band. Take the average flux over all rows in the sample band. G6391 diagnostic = 2.18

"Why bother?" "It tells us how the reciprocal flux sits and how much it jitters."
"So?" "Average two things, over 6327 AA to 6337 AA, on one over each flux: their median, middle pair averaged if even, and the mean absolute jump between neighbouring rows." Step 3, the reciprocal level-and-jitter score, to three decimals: 0.256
